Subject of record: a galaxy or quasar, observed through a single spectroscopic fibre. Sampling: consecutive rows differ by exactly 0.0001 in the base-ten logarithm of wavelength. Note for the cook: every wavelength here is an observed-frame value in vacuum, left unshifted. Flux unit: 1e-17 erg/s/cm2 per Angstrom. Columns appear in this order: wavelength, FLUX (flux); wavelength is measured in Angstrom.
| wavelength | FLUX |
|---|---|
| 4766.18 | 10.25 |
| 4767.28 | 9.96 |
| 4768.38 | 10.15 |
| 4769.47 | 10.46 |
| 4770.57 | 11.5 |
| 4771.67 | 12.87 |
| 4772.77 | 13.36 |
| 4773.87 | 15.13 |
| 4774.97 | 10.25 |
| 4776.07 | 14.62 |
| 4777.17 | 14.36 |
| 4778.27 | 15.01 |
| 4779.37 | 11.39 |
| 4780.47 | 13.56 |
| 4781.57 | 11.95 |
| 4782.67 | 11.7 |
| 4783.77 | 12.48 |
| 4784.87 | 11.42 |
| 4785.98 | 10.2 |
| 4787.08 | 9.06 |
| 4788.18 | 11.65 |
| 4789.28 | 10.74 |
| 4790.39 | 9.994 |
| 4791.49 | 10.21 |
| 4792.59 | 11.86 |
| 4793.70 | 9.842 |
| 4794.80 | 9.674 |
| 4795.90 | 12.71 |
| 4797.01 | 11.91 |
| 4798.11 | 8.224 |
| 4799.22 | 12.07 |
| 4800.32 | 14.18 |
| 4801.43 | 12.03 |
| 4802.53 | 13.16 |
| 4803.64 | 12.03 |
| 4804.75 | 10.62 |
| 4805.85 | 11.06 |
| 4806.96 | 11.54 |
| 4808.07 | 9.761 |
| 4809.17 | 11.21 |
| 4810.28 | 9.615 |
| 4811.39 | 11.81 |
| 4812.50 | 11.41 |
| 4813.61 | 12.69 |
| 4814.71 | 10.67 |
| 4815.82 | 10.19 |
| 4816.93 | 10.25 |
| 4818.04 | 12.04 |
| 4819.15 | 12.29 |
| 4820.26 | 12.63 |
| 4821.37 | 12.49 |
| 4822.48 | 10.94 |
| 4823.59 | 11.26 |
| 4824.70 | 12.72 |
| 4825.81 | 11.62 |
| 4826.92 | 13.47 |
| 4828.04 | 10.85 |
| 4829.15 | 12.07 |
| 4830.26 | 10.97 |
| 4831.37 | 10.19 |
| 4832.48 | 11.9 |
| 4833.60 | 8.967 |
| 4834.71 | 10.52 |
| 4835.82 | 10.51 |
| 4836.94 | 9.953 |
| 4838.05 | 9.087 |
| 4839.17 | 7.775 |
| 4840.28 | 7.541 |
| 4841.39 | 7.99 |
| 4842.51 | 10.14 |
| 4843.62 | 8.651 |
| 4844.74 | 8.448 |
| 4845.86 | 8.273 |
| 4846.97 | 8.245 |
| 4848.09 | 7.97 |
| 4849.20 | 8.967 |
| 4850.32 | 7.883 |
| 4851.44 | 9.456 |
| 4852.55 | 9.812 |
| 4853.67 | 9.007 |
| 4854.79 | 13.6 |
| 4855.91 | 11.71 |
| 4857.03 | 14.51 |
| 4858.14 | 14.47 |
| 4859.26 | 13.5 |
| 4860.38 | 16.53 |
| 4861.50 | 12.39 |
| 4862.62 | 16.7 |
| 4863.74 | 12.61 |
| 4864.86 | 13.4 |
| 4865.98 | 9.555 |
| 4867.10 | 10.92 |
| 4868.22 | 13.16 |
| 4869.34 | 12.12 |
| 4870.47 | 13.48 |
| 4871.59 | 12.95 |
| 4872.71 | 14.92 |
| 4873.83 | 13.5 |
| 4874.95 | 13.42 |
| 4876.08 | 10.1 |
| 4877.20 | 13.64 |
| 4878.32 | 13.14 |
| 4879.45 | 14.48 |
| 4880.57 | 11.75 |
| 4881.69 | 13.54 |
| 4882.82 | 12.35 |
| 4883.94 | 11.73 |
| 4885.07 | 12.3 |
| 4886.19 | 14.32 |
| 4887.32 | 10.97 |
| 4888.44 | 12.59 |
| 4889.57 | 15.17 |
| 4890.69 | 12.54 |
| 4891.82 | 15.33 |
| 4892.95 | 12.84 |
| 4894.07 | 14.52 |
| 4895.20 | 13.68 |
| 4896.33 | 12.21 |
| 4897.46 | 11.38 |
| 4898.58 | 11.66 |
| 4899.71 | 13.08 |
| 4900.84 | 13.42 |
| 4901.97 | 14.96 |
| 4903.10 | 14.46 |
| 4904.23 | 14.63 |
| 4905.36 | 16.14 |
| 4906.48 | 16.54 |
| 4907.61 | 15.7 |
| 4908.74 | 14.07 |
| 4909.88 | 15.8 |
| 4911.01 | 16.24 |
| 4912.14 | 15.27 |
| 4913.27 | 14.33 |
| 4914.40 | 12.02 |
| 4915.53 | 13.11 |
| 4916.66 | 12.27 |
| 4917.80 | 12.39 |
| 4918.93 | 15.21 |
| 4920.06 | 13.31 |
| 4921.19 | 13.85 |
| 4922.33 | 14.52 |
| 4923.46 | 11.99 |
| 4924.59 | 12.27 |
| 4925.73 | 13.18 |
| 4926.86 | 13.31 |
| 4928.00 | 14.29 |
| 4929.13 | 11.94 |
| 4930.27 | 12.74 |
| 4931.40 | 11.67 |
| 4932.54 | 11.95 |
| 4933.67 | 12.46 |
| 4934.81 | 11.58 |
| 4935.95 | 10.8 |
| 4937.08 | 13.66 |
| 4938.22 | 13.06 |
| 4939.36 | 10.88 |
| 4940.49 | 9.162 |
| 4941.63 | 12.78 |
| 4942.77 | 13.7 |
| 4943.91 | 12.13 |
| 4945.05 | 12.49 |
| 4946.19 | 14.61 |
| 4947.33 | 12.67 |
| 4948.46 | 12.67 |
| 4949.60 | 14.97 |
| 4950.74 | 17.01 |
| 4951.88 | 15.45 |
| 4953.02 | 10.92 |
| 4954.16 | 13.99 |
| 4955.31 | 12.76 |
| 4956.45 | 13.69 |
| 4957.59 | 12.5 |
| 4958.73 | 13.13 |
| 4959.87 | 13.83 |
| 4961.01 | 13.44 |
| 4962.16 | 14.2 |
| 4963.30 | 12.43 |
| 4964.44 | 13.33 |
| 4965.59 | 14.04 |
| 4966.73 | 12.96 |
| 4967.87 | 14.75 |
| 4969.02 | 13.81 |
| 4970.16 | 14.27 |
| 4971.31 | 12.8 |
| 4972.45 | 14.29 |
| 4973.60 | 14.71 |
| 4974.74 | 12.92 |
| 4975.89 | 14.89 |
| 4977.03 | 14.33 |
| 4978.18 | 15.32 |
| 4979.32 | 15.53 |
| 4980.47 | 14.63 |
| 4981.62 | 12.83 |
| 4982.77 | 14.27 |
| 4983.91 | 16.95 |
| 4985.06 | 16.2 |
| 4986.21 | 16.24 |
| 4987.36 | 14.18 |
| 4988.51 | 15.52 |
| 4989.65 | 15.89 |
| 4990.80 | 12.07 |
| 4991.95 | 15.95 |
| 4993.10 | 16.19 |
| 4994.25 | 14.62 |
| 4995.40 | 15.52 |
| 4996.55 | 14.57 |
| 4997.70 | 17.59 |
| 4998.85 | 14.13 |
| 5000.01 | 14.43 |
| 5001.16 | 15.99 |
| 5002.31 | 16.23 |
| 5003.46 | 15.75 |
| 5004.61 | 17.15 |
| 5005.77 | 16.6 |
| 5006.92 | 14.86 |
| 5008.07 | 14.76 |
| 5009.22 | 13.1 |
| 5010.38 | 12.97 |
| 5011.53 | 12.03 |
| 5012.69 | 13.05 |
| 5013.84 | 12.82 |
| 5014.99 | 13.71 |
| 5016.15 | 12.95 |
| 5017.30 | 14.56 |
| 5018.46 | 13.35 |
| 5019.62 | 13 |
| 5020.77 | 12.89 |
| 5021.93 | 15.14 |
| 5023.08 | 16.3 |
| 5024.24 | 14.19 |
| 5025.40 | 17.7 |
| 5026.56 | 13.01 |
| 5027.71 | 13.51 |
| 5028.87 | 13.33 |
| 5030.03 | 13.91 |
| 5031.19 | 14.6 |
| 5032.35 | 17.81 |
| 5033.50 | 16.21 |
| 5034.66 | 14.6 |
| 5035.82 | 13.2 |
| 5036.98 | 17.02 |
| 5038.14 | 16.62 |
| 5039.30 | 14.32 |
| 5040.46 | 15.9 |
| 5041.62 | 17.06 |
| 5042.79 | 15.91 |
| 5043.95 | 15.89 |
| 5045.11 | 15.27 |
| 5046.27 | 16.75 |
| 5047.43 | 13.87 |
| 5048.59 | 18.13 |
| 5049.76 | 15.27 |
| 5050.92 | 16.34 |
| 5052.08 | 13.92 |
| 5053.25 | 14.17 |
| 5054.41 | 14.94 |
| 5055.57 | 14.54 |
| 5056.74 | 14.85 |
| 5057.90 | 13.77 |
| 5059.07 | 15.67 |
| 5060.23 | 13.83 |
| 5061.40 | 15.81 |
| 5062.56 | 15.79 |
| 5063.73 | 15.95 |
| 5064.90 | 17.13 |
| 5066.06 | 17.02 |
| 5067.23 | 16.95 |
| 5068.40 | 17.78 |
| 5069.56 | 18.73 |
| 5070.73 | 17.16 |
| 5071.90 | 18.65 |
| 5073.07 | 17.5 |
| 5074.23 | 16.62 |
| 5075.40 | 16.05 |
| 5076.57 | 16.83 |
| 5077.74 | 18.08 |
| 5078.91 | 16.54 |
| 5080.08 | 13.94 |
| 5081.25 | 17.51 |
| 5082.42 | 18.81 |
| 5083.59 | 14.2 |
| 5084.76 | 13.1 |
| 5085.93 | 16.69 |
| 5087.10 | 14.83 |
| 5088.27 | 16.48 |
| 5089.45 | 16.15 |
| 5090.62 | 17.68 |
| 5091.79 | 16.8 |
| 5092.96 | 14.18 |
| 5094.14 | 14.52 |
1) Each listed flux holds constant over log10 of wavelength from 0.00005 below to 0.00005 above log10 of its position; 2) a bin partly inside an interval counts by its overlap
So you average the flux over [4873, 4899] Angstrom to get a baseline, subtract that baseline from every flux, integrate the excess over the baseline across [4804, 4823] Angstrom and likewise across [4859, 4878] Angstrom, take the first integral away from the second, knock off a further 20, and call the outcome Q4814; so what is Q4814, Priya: 15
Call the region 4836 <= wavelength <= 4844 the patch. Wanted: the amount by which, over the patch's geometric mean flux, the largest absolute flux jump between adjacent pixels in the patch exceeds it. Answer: -6.5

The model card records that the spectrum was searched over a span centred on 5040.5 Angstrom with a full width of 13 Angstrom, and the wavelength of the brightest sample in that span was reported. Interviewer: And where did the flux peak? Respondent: 5041.62 Angstrom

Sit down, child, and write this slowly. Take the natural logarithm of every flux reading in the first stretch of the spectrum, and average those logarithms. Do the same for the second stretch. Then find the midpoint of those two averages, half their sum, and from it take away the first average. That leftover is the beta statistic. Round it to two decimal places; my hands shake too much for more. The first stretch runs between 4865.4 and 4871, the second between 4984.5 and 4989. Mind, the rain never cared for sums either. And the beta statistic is 0.14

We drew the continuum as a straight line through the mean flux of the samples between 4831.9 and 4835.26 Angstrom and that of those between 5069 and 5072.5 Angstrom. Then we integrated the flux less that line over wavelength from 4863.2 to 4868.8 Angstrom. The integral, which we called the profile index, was 2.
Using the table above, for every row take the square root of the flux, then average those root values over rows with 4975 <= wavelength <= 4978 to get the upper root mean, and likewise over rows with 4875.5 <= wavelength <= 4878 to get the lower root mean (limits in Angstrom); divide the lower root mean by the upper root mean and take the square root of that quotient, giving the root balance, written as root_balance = 0.95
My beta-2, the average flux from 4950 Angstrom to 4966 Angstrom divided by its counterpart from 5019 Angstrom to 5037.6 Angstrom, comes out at 0.92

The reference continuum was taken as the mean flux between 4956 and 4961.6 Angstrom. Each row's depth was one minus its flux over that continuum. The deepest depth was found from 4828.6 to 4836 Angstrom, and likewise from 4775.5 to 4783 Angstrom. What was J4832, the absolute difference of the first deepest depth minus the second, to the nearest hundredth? 0.18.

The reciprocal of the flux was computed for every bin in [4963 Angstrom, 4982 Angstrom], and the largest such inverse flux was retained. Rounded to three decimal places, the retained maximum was 0.080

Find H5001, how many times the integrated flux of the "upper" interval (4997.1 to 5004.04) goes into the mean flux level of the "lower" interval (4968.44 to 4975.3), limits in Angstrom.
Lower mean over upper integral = 0.127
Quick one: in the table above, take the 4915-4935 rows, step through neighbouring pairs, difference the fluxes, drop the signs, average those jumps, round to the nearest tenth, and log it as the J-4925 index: 1.0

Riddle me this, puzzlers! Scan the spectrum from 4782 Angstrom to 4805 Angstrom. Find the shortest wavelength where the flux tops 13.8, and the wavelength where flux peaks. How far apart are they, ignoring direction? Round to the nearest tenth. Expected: 0.0 Angstrom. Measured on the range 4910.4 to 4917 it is 0.0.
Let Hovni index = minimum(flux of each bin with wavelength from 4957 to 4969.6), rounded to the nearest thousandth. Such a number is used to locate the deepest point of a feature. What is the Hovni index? 12.430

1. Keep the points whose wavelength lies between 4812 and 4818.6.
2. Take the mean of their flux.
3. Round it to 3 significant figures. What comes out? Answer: 11.2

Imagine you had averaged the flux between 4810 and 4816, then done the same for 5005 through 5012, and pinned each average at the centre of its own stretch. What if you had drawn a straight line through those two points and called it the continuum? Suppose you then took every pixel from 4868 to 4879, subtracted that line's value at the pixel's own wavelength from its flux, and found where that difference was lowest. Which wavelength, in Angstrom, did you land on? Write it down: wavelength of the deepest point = 4876.08 Angstrom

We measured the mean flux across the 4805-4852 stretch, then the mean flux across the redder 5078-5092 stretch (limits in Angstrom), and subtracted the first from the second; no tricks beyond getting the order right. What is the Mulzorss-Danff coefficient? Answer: 5.7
